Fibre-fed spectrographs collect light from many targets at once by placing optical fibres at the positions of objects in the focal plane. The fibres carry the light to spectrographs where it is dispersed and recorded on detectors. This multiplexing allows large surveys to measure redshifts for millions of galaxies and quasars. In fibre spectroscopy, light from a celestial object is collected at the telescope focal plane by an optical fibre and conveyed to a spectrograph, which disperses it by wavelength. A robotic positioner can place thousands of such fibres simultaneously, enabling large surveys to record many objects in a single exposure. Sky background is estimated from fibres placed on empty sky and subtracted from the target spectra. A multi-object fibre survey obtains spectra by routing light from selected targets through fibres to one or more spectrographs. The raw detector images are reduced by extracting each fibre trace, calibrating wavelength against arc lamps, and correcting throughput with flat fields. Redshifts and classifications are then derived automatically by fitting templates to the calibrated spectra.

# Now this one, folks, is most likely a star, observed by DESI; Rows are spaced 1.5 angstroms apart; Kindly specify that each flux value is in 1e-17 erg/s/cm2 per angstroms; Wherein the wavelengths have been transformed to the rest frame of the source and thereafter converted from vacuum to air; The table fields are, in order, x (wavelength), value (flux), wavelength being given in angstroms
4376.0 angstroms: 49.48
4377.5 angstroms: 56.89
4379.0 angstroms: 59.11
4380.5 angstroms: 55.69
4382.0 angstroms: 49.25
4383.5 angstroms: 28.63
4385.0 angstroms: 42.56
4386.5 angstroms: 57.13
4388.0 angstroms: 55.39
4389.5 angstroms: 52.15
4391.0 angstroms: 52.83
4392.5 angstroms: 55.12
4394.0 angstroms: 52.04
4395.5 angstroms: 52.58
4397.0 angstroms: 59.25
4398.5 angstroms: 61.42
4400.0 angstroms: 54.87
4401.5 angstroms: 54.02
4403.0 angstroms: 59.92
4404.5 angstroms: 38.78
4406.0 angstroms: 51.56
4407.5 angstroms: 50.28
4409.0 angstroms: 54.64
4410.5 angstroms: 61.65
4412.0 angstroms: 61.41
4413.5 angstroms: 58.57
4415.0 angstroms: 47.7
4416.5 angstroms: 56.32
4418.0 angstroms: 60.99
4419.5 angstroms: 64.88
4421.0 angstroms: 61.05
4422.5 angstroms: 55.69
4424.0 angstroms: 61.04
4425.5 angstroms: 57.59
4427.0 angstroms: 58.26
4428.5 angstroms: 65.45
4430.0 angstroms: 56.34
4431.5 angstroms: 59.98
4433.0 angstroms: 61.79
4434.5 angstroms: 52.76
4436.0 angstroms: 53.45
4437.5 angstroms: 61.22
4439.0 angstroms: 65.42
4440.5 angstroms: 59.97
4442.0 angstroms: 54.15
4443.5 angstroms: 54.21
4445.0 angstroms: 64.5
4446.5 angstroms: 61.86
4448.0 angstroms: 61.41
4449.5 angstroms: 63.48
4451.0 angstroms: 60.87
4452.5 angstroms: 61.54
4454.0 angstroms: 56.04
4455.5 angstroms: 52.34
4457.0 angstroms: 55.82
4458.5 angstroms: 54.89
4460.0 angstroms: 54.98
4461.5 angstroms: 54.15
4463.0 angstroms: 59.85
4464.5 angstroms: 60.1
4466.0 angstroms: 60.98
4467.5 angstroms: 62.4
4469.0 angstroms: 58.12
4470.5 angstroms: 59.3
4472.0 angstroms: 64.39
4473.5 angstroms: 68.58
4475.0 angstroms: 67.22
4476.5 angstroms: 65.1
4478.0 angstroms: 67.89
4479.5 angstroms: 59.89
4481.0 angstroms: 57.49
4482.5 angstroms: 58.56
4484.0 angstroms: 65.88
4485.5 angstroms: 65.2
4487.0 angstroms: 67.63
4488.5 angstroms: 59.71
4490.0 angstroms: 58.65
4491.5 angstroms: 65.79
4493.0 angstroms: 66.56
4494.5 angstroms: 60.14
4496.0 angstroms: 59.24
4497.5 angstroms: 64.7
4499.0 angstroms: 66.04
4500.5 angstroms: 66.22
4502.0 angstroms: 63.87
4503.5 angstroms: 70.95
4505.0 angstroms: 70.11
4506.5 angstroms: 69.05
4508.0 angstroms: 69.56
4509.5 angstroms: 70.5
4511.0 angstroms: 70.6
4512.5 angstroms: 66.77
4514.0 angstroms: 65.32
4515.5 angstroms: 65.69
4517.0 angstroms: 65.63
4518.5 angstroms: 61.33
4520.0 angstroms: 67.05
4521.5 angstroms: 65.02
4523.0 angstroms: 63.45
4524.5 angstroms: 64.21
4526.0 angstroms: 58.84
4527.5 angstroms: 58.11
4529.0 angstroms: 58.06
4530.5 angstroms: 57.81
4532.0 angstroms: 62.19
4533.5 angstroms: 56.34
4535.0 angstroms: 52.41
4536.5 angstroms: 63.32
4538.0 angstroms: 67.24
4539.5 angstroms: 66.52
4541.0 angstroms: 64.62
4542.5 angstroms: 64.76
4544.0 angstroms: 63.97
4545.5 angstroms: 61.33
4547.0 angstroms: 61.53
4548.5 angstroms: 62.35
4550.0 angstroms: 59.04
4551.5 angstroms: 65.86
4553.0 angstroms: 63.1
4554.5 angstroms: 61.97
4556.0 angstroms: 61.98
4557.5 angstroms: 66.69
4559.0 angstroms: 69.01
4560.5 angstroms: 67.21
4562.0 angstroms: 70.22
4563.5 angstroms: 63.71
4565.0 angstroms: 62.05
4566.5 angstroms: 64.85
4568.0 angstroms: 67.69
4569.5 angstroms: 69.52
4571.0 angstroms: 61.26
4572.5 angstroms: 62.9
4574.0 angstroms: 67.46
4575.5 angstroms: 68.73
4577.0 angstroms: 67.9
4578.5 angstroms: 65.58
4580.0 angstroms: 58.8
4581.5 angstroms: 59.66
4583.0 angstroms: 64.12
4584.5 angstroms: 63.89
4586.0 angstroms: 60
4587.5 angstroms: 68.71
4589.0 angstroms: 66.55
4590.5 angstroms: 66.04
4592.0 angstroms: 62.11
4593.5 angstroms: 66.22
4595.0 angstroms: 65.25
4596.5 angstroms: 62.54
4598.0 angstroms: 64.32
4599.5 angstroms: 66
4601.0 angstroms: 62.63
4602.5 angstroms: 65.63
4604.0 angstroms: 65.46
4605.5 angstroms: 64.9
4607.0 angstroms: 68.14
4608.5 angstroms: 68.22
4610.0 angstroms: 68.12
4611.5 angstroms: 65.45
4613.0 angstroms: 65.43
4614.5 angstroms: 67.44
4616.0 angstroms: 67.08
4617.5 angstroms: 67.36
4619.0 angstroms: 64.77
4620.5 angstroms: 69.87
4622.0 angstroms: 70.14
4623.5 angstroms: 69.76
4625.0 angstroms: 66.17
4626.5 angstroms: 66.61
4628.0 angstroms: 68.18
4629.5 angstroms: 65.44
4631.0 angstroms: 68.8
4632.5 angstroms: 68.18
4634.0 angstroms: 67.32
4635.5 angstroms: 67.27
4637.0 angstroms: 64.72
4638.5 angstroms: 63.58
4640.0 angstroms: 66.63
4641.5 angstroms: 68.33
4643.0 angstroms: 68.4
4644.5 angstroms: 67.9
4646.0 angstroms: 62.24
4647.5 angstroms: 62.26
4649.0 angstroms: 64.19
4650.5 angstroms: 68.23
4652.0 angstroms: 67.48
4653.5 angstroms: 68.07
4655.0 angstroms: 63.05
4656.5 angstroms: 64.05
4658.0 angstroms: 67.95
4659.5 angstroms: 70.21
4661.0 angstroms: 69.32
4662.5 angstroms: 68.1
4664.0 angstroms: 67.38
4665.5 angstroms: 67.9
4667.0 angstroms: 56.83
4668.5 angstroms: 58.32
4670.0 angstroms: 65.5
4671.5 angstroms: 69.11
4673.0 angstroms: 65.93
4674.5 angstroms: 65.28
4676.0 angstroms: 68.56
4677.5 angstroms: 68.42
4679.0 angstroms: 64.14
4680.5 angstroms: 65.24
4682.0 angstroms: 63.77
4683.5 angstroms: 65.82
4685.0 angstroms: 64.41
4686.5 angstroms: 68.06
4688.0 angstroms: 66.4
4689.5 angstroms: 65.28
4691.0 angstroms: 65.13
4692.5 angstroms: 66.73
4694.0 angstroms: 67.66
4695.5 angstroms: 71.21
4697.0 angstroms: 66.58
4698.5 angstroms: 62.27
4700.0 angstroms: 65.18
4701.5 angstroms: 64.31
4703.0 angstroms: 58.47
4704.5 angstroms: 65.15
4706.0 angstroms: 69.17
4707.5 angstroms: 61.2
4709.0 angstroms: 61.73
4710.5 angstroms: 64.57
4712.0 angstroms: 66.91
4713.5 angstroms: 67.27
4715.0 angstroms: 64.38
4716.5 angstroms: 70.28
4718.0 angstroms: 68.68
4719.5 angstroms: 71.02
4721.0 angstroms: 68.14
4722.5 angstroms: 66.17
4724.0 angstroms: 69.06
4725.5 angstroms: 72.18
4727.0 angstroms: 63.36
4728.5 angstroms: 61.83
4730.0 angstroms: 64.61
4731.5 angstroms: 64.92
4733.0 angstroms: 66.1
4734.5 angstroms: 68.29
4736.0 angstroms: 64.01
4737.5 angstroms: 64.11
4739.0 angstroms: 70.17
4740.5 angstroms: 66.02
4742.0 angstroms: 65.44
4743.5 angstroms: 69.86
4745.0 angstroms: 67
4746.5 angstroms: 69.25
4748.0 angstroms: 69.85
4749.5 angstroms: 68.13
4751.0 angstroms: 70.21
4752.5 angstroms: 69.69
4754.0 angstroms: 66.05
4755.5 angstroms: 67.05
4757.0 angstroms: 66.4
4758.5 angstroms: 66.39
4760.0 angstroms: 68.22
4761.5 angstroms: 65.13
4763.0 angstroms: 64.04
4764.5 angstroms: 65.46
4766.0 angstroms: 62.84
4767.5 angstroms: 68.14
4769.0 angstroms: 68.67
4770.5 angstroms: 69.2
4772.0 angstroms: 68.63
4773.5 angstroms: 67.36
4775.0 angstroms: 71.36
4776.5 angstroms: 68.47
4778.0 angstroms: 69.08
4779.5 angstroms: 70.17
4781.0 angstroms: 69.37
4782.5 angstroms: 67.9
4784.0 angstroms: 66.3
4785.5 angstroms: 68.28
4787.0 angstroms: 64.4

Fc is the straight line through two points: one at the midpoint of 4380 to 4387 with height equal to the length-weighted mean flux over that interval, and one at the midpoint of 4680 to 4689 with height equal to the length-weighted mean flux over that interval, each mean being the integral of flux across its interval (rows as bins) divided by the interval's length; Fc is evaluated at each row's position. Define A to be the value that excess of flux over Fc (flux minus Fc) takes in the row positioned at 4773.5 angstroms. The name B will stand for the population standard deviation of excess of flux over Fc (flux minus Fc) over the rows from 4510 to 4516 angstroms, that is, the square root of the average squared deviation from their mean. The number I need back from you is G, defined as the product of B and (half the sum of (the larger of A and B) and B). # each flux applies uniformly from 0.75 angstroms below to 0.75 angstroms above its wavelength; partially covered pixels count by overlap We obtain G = 4.8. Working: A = -4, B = 2.2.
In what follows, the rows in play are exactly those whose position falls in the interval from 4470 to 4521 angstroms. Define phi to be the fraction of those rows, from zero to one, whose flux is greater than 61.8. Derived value 0.7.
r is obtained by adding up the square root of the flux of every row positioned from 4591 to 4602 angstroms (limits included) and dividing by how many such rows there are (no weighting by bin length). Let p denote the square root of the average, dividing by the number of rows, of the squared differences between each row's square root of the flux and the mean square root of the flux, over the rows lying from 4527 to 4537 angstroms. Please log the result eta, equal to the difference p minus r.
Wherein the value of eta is -7.79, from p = 0.22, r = 8.01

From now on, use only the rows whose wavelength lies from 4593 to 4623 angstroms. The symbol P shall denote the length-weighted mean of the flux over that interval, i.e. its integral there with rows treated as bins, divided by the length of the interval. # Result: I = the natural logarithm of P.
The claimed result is 4.19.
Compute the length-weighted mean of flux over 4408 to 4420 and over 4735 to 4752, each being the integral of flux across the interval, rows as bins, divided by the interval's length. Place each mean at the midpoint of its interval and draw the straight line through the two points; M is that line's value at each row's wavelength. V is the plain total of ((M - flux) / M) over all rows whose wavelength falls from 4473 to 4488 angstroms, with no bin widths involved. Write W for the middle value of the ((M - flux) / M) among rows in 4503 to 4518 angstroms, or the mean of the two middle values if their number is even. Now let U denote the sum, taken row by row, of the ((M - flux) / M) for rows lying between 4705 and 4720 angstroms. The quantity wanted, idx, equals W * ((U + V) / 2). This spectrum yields 0.0495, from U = 0.04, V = -0.74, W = -0.14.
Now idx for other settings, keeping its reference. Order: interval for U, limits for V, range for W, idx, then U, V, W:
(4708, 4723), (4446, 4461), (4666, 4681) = 0.0002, -0.01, 0.13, 0.00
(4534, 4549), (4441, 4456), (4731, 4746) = -0.0019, -0.17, -0.01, 0.02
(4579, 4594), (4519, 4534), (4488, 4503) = 0.0018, -0.09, 0.03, -0.06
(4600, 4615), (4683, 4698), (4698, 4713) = -0.0077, -0.39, -0.09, 0.03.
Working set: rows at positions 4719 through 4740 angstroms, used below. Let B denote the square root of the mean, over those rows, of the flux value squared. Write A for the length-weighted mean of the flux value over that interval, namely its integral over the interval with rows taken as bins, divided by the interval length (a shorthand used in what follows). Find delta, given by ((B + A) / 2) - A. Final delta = 0.064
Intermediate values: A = 66.7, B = 66.8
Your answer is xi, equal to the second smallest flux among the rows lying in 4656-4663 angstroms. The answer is 67.95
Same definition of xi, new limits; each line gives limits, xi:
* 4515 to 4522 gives 65.02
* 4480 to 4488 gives 58.56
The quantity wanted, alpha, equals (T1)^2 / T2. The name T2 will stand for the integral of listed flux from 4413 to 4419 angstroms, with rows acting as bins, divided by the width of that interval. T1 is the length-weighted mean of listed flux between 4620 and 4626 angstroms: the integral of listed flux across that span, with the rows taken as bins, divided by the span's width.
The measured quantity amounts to 84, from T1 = 69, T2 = 56.2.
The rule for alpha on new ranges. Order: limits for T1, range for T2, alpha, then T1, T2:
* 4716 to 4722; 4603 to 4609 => 72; 69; 66.6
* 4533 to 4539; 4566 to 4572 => 55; 60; 65.7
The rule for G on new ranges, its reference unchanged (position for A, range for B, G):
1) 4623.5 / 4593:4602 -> 7.6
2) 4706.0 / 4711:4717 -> 4.3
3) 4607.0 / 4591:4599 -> 7.1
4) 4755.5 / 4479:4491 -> 13.3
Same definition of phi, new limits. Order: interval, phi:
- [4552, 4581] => 0.9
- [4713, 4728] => 1.0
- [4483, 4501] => 0.7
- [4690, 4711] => 0.8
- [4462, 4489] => 0.5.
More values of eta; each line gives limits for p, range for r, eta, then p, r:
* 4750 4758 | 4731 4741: -8.03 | 0.10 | 8.14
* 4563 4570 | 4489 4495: -7.75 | 0.17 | 7.92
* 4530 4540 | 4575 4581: -7.75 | 0.33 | 8.07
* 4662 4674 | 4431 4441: -7.41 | 0.28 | 7.69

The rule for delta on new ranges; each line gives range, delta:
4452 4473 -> 0.009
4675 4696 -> 0.051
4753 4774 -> -0.002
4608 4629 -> 0.027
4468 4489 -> 0.046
